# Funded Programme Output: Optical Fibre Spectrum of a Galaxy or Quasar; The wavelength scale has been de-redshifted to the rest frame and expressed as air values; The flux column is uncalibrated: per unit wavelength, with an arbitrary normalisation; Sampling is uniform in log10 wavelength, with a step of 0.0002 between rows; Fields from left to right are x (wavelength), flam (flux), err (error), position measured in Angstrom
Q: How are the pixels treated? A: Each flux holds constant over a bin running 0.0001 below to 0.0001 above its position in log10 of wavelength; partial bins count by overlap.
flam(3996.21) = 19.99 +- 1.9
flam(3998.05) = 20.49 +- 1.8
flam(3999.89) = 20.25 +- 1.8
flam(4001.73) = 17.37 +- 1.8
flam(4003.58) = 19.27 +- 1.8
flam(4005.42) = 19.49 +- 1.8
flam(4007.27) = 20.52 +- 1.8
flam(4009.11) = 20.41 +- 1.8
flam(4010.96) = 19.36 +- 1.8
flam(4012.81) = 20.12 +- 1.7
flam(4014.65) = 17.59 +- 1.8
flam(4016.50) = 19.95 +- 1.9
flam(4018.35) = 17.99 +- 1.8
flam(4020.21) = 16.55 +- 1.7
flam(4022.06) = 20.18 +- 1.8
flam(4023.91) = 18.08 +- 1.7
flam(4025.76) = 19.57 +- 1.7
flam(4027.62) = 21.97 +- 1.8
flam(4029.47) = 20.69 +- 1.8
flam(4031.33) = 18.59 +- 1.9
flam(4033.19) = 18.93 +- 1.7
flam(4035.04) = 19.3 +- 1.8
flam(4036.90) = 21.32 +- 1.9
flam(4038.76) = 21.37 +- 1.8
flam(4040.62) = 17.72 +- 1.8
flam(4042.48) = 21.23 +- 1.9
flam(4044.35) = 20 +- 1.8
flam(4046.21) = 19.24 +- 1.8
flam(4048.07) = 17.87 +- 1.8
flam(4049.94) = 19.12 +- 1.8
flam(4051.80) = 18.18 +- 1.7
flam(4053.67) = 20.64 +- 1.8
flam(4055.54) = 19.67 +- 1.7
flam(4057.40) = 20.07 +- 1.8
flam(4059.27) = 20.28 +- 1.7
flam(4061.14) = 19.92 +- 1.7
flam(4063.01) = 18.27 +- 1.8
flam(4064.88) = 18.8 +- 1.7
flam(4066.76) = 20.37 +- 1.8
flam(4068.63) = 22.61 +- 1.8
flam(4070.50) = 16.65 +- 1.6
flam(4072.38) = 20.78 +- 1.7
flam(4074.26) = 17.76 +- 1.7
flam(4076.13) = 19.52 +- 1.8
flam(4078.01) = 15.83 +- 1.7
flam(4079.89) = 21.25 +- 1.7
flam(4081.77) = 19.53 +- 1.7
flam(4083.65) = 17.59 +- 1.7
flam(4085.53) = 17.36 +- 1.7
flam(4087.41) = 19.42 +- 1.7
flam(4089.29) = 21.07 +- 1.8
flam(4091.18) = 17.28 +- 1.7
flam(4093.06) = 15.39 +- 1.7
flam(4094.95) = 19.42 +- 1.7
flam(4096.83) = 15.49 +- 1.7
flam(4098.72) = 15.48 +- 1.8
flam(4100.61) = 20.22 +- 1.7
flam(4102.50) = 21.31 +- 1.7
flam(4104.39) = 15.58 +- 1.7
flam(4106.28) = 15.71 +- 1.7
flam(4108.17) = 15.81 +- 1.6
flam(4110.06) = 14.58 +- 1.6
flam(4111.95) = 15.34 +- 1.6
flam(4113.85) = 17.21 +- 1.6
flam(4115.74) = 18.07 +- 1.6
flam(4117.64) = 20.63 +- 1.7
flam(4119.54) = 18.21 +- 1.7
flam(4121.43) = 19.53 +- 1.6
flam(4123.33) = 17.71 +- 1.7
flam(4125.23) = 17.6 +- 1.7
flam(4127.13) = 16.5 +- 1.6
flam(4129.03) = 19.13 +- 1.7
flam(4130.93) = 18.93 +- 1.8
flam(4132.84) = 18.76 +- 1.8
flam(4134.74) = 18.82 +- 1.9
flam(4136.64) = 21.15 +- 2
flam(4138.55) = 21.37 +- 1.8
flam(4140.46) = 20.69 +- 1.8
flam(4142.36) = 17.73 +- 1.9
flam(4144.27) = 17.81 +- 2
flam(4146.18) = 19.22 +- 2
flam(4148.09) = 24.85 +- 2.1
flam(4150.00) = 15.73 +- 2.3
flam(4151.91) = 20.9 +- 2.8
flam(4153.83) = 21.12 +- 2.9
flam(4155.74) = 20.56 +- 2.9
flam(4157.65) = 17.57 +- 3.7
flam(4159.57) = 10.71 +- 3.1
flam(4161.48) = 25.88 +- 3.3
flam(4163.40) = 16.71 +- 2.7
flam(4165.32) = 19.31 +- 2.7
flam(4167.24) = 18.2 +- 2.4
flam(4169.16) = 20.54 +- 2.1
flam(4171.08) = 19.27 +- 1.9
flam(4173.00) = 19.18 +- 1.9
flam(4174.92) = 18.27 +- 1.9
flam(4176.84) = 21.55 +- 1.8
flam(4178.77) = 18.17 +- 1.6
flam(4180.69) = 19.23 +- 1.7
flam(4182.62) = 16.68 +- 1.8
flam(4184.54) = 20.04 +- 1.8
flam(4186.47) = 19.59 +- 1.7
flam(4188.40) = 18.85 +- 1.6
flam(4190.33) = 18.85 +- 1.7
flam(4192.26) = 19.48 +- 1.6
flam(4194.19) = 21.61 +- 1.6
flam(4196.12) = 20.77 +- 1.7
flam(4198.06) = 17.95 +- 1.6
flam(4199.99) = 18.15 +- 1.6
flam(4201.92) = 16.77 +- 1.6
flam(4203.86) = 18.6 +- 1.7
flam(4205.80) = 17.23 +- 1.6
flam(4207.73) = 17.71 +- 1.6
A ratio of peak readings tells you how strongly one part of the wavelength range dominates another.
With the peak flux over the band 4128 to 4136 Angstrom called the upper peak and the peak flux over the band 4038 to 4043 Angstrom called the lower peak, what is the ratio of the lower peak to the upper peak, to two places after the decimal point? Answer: 1.12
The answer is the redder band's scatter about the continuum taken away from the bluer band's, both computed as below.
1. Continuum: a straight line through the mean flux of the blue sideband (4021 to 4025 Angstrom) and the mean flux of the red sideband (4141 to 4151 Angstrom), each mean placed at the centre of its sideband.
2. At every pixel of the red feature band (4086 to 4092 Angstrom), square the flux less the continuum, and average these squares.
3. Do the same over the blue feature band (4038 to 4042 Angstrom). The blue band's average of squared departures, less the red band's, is 1.1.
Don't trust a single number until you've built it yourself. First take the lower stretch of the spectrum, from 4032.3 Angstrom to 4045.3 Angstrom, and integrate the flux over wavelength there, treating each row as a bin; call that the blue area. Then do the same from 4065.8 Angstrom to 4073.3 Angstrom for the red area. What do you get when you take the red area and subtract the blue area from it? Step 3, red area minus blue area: -109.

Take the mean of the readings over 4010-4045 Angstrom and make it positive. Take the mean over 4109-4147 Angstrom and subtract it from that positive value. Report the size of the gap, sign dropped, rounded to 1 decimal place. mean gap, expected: 1.1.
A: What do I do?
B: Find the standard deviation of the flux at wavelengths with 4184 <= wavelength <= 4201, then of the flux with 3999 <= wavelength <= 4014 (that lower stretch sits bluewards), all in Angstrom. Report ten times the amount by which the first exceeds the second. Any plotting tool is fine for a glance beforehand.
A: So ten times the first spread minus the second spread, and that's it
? 1.7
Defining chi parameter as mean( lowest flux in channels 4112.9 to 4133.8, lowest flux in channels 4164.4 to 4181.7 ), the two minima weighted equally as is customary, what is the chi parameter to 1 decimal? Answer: 17.3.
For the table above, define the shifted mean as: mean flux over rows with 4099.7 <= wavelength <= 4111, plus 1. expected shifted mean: 18.2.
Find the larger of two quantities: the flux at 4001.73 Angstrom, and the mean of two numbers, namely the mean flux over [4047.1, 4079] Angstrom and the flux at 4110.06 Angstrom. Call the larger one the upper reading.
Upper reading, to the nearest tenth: 17.4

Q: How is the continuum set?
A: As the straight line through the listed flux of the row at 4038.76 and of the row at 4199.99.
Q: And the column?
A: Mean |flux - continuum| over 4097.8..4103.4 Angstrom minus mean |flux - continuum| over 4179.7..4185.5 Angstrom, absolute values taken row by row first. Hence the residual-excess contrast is 0.6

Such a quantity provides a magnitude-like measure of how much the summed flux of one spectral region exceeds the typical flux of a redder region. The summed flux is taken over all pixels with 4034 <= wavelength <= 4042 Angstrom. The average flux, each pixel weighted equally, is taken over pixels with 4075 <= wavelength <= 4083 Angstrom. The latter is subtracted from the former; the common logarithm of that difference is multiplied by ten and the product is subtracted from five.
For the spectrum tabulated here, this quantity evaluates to -12.8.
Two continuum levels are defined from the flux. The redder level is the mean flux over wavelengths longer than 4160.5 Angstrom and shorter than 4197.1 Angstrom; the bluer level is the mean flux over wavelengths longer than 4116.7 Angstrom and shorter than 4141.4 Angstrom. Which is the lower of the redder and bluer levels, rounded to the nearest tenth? 19.2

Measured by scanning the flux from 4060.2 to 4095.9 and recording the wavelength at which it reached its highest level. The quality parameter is 4068.63 Angstrom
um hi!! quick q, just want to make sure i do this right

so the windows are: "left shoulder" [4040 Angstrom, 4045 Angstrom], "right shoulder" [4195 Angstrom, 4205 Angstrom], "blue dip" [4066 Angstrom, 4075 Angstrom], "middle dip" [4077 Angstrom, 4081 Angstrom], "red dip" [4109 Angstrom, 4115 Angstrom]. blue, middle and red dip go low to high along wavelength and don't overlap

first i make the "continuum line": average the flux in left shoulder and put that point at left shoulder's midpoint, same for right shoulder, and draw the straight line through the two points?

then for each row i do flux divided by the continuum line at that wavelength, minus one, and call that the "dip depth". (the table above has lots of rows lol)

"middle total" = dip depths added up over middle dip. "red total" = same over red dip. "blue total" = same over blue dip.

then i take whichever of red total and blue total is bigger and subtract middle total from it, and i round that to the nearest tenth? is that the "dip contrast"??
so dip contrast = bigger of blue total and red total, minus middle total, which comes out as 0.1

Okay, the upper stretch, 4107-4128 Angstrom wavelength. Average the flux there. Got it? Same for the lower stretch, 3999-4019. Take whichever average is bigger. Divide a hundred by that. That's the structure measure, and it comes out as 5.18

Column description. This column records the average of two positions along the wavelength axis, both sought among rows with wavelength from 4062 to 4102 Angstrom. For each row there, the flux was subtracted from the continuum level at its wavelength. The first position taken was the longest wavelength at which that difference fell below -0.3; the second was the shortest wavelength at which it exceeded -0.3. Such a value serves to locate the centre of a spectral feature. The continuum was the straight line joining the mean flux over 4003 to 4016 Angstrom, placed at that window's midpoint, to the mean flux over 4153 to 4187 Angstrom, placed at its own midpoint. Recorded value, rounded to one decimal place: 4081.8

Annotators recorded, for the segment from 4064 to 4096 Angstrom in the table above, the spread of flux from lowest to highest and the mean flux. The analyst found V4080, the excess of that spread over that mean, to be -11.6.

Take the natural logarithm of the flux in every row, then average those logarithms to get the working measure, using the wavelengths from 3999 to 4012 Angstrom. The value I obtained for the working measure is 2.97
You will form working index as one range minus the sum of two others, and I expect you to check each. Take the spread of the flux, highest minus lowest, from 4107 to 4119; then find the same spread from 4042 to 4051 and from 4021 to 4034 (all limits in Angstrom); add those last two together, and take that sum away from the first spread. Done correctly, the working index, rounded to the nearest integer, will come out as -1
